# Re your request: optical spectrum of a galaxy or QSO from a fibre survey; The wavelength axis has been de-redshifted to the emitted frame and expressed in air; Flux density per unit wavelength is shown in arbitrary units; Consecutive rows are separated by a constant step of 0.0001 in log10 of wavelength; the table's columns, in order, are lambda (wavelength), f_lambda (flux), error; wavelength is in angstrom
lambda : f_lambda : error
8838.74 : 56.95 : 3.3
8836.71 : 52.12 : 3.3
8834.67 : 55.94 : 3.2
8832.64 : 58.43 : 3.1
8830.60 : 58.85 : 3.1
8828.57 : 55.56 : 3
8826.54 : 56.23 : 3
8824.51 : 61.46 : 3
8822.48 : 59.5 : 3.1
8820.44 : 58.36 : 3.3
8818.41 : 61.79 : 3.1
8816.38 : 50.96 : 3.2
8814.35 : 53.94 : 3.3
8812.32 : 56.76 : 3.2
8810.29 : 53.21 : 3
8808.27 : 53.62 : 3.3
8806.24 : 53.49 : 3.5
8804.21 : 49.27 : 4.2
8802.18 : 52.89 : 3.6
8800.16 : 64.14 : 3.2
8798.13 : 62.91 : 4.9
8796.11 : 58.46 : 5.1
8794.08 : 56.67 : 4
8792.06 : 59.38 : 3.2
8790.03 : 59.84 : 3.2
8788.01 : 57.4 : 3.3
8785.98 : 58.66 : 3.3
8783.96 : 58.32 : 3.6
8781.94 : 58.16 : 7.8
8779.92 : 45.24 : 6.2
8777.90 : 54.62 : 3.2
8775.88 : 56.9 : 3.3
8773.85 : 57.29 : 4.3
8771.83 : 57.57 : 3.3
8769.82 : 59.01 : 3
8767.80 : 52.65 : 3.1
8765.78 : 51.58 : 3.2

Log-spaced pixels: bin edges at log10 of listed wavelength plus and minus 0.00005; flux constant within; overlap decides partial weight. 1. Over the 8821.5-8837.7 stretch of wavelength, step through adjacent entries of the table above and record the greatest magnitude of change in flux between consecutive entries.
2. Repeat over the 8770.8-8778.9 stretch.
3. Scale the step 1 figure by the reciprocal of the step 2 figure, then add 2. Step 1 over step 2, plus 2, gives 4.3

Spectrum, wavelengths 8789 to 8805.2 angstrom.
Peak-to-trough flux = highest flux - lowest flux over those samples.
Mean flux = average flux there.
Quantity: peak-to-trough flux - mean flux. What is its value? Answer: -43.1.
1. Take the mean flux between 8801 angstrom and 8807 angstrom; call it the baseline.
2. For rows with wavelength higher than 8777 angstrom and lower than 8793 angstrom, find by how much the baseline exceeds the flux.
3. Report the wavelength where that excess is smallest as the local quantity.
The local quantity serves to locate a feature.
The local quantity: 8790.03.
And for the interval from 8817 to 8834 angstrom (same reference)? 8818.41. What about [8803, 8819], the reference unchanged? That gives 8818.41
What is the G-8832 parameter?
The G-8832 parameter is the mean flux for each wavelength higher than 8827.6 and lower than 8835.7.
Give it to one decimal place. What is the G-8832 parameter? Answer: 57.2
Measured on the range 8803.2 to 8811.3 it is 52.4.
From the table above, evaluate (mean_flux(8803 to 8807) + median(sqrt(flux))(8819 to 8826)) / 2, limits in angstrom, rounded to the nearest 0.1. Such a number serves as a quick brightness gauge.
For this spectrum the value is 29.5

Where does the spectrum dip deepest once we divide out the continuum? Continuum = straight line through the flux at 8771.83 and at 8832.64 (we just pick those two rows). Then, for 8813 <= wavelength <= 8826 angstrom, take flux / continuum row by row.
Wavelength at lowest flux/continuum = 8816.38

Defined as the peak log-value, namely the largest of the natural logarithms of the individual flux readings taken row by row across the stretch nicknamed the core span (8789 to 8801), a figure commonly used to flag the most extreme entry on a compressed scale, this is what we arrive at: 4.16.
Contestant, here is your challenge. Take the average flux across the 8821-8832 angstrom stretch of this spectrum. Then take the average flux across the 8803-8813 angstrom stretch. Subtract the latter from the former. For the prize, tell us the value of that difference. 5.1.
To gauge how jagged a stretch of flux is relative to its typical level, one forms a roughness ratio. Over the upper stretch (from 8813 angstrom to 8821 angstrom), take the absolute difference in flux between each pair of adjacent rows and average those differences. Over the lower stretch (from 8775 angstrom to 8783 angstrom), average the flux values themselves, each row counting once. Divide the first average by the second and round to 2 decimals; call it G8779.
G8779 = 0.11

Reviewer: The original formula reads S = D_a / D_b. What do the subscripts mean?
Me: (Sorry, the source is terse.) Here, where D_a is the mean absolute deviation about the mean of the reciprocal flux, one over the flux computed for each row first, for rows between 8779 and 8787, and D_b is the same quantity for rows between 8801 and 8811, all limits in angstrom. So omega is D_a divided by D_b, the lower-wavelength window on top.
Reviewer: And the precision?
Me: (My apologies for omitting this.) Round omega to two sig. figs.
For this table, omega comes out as 3.8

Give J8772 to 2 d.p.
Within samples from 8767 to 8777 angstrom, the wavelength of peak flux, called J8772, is 8769.82 angstrom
